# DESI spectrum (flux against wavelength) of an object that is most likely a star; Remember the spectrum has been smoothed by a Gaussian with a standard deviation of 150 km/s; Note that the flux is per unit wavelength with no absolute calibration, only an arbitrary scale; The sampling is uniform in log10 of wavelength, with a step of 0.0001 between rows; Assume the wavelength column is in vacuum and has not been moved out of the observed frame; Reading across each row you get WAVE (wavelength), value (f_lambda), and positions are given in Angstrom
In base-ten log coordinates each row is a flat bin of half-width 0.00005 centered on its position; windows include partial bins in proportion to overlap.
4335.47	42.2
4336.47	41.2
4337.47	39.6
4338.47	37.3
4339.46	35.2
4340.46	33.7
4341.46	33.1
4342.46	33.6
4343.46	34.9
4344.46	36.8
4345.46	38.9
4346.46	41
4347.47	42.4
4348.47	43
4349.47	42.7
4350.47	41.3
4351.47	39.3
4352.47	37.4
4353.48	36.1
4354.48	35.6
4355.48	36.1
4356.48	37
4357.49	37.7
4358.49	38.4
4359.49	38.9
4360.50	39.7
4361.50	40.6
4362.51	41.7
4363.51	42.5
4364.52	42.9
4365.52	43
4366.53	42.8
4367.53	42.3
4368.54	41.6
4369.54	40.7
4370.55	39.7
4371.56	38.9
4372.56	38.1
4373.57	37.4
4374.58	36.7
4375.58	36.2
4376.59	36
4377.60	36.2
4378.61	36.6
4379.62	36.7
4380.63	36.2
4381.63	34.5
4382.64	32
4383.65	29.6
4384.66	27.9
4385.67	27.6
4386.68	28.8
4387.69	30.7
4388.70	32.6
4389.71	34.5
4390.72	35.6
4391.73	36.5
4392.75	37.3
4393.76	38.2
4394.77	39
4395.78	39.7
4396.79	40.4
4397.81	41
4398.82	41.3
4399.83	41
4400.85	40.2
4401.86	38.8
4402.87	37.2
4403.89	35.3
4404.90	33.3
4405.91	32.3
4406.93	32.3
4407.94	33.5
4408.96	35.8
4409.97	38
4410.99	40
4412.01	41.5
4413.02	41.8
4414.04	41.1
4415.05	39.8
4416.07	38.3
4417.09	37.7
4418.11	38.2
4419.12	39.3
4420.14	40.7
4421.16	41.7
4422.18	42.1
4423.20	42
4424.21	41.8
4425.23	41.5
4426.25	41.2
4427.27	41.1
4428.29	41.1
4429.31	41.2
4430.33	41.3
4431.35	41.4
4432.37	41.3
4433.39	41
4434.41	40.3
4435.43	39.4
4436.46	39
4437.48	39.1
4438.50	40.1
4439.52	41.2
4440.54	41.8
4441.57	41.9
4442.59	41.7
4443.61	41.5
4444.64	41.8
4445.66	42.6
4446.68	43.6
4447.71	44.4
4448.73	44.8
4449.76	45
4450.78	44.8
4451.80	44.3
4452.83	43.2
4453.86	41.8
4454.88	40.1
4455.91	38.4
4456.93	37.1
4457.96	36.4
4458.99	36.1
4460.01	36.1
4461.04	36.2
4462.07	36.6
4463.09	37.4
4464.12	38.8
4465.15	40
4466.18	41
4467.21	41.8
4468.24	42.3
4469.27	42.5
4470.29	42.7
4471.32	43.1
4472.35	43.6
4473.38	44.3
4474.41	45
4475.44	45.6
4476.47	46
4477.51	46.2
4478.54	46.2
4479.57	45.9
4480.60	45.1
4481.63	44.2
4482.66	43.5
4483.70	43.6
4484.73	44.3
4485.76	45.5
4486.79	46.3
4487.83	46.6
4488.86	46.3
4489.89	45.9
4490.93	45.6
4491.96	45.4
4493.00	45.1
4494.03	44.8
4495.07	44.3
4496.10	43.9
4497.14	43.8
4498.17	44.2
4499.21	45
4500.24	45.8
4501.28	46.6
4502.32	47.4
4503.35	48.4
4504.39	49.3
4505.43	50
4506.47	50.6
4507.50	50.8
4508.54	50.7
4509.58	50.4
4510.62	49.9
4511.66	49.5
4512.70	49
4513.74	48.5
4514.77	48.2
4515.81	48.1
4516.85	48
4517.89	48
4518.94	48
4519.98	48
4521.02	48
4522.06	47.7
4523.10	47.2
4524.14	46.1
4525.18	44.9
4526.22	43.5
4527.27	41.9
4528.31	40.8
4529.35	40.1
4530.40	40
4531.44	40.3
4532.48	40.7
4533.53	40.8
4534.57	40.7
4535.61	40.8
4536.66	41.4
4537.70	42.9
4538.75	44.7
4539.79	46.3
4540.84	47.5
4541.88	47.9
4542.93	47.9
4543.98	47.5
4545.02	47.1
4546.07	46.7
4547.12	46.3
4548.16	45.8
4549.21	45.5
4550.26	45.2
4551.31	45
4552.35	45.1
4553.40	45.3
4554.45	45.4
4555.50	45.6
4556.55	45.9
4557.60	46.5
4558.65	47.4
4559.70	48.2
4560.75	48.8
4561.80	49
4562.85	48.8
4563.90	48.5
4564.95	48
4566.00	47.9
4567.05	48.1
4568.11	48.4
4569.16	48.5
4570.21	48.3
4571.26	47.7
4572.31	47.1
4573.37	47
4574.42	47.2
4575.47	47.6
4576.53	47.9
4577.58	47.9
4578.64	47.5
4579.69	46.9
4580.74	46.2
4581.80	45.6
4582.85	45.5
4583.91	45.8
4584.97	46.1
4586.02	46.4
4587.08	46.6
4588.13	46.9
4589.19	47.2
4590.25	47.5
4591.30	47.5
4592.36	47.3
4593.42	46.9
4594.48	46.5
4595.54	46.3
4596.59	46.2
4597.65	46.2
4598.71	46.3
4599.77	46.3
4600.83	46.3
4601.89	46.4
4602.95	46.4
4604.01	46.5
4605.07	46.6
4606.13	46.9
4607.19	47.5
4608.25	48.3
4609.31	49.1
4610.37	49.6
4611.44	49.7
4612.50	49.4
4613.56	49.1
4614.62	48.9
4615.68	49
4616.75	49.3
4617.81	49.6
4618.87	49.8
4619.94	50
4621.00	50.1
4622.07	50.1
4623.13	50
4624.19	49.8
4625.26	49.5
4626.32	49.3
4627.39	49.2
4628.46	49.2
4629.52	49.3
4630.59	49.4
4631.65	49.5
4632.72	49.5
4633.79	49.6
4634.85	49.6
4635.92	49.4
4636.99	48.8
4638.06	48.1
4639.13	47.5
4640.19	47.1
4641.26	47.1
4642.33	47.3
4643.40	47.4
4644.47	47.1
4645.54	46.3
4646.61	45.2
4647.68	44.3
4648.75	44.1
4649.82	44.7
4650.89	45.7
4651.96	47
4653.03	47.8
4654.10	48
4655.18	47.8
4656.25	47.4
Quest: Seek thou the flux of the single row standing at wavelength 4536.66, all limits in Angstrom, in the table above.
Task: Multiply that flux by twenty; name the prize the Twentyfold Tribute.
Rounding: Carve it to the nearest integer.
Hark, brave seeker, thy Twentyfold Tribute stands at 828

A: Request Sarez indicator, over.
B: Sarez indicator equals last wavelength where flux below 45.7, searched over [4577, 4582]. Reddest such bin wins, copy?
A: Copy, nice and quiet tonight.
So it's 4581.80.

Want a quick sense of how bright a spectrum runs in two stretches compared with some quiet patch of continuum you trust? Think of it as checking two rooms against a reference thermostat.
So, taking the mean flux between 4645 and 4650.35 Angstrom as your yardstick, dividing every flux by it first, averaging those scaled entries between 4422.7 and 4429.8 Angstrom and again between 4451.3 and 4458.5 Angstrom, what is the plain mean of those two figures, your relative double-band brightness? 0.91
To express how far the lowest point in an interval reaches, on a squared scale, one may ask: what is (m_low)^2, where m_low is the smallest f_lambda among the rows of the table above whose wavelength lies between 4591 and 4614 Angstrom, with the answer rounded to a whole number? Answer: 2134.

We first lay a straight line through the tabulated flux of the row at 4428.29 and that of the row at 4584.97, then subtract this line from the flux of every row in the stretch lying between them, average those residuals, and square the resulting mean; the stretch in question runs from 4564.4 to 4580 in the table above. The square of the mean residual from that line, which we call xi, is 4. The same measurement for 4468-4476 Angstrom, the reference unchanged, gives 1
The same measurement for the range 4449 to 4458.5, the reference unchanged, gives 0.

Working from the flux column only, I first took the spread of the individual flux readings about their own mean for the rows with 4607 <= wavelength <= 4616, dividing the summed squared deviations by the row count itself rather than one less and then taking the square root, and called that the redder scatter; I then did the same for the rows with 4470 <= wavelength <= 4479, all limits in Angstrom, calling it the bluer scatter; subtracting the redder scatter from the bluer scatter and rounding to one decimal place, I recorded 0.6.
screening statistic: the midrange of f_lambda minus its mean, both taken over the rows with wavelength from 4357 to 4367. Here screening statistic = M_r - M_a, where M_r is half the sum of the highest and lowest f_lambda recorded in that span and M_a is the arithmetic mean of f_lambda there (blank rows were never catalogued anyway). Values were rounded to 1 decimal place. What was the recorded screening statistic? -0.5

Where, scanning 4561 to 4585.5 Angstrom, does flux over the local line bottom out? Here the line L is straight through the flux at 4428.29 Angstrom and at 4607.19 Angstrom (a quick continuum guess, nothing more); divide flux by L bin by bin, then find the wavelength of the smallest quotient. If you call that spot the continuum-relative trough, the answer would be 4582.85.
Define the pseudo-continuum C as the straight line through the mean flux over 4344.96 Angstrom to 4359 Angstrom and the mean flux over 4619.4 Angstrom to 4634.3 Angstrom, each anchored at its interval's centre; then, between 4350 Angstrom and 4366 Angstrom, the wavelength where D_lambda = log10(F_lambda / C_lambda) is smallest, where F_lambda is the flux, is 4354.48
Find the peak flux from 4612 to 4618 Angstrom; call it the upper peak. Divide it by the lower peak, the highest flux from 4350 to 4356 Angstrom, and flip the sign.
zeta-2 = -1.20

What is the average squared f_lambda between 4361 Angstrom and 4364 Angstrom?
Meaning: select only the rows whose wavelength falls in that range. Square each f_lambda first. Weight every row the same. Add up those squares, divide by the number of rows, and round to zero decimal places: 1731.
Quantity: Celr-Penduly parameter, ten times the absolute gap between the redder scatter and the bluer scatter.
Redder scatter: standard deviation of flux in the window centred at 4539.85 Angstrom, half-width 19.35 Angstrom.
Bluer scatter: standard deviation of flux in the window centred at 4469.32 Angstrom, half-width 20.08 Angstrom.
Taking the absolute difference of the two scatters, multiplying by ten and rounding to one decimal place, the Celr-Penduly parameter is 7.6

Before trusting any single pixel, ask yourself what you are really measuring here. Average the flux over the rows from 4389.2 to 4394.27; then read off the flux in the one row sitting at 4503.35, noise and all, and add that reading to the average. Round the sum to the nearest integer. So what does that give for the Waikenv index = 85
